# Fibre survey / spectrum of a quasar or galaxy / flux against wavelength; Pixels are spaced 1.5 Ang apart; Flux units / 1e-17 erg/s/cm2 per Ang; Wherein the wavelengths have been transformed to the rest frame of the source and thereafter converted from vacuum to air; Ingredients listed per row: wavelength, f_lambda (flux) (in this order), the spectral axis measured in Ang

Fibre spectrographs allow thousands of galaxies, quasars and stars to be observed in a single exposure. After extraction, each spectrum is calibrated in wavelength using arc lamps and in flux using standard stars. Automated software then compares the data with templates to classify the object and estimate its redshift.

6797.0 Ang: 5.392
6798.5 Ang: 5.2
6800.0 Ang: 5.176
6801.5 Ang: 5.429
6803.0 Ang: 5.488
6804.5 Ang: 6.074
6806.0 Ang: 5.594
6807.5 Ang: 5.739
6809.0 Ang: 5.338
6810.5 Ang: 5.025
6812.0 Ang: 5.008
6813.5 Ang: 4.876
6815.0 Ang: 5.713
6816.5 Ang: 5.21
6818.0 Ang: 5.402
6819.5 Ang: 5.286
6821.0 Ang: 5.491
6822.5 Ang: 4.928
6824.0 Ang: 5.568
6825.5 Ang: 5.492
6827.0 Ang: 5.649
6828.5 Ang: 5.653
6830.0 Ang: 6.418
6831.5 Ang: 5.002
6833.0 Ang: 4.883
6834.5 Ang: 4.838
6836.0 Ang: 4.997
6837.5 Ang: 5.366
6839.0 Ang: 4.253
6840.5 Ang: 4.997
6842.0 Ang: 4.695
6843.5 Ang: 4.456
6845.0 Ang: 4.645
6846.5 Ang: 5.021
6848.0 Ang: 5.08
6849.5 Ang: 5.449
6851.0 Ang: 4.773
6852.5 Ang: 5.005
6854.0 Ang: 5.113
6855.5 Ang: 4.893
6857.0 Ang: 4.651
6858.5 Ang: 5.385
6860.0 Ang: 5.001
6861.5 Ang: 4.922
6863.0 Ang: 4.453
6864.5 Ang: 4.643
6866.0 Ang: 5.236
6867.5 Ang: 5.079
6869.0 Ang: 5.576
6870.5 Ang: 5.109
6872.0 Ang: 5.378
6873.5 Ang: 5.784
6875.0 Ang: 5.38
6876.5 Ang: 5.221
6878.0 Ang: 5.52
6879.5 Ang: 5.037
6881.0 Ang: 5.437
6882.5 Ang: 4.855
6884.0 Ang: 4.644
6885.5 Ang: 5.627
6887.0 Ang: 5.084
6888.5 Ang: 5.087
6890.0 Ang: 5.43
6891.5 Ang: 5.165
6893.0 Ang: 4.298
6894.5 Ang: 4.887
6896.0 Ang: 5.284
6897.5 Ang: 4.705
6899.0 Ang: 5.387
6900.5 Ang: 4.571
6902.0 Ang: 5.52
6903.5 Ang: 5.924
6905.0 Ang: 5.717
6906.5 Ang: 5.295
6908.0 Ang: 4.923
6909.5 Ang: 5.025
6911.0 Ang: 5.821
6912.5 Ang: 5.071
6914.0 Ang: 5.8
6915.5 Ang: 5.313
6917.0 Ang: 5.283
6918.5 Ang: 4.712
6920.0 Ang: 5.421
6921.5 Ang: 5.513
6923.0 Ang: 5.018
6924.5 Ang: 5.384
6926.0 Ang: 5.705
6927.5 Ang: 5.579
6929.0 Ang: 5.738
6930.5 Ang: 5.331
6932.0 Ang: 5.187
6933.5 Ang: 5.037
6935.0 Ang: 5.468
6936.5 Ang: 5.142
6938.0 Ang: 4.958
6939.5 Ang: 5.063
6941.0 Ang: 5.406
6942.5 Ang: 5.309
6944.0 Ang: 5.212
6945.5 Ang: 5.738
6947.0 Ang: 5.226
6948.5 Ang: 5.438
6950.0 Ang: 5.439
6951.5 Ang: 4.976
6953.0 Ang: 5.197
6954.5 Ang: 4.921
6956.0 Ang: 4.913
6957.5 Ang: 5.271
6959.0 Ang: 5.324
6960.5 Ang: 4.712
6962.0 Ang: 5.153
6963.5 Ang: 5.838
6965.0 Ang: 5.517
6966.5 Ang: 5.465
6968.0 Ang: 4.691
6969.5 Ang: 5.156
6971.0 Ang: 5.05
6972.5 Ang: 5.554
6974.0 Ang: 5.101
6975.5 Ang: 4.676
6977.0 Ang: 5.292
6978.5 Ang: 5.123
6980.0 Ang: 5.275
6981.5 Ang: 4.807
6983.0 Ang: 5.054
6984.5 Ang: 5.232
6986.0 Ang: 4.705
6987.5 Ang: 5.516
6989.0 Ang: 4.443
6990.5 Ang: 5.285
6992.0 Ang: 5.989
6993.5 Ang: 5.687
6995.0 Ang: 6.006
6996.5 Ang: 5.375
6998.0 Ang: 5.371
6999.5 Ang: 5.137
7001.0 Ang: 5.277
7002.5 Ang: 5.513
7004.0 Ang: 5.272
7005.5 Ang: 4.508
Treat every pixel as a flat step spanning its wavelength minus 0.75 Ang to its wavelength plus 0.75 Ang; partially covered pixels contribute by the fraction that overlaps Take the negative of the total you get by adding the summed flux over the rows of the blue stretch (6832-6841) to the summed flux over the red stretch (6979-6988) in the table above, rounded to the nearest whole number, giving -60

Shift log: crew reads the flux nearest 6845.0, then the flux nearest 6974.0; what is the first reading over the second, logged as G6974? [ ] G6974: 0.91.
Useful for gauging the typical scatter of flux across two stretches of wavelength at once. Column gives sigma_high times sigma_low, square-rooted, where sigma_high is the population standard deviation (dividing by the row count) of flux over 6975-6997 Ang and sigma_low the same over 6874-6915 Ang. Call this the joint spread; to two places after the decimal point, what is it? 0.42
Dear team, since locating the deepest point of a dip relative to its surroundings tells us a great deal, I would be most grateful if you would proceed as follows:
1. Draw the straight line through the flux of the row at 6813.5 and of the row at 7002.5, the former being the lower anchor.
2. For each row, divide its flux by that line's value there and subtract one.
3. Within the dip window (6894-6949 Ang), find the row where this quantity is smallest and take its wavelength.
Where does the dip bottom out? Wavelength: 6900.5 Ang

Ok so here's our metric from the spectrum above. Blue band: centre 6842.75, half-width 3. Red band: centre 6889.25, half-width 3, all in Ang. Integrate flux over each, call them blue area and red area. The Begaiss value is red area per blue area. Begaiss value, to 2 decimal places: 1.10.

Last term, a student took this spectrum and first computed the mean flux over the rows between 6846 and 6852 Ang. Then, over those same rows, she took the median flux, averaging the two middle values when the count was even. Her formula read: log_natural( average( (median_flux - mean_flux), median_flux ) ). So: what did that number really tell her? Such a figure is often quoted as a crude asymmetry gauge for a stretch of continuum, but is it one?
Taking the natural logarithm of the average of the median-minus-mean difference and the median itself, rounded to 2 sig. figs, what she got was 0.92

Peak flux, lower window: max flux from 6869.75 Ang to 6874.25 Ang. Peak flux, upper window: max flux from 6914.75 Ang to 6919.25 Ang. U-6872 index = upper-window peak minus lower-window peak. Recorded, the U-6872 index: -0.47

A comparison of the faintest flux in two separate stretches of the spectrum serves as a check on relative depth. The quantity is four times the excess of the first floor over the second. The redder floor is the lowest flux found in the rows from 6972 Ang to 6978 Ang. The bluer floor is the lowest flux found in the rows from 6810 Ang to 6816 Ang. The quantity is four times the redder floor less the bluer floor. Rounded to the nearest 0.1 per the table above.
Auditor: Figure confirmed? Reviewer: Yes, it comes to -0.8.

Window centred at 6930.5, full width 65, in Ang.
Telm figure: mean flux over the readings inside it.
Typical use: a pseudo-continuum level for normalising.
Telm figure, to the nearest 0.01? 5.28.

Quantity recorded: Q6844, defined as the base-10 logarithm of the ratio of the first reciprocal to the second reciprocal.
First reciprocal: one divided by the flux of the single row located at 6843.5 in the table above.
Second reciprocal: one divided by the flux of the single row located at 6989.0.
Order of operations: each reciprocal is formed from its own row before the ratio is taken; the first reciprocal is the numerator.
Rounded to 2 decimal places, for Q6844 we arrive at 0.00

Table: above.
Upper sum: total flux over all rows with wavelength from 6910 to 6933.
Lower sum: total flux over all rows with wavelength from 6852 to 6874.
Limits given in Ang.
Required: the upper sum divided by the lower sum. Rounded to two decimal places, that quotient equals 1.06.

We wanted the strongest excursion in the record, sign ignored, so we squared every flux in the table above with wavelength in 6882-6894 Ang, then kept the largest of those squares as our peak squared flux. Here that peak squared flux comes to 31.7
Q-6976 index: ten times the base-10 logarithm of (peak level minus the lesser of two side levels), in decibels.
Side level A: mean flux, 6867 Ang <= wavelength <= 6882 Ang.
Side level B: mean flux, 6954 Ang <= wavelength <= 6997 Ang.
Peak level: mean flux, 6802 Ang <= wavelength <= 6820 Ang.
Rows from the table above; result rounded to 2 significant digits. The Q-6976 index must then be -7.3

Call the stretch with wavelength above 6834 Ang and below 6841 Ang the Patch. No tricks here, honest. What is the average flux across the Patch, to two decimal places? 4.89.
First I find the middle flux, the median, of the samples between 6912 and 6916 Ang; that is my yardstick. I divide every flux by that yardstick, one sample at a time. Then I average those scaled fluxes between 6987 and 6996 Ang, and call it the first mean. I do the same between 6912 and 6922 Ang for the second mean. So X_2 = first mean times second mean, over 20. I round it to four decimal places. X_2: 0.0515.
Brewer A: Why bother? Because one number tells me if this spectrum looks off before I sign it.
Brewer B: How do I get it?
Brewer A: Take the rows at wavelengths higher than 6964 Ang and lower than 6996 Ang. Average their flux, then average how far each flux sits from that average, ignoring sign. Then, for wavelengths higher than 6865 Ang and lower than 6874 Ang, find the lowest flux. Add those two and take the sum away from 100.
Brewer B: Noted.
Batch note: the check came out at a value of 94.6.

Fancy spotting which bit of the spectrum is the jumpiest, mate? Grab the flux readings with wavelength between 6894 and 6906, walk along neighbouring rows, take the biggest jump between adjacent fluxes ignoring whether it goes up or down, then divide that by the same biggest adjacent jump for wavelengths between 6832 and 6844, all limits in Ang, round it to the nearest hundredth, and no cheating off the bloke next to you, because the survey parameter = 0.85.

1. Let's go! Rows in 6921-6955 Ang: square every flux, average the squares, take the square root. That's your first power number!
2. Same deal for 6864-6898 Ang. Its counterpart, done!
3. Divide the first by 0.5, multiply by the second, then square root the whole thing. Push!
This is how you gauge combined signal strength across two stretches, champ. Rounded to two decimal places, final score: 7.40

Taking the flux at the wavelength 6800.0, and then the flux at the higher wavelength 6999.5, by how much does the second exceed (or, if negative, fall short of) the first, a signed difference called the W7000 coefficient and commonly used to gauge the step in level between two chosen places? 0.0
